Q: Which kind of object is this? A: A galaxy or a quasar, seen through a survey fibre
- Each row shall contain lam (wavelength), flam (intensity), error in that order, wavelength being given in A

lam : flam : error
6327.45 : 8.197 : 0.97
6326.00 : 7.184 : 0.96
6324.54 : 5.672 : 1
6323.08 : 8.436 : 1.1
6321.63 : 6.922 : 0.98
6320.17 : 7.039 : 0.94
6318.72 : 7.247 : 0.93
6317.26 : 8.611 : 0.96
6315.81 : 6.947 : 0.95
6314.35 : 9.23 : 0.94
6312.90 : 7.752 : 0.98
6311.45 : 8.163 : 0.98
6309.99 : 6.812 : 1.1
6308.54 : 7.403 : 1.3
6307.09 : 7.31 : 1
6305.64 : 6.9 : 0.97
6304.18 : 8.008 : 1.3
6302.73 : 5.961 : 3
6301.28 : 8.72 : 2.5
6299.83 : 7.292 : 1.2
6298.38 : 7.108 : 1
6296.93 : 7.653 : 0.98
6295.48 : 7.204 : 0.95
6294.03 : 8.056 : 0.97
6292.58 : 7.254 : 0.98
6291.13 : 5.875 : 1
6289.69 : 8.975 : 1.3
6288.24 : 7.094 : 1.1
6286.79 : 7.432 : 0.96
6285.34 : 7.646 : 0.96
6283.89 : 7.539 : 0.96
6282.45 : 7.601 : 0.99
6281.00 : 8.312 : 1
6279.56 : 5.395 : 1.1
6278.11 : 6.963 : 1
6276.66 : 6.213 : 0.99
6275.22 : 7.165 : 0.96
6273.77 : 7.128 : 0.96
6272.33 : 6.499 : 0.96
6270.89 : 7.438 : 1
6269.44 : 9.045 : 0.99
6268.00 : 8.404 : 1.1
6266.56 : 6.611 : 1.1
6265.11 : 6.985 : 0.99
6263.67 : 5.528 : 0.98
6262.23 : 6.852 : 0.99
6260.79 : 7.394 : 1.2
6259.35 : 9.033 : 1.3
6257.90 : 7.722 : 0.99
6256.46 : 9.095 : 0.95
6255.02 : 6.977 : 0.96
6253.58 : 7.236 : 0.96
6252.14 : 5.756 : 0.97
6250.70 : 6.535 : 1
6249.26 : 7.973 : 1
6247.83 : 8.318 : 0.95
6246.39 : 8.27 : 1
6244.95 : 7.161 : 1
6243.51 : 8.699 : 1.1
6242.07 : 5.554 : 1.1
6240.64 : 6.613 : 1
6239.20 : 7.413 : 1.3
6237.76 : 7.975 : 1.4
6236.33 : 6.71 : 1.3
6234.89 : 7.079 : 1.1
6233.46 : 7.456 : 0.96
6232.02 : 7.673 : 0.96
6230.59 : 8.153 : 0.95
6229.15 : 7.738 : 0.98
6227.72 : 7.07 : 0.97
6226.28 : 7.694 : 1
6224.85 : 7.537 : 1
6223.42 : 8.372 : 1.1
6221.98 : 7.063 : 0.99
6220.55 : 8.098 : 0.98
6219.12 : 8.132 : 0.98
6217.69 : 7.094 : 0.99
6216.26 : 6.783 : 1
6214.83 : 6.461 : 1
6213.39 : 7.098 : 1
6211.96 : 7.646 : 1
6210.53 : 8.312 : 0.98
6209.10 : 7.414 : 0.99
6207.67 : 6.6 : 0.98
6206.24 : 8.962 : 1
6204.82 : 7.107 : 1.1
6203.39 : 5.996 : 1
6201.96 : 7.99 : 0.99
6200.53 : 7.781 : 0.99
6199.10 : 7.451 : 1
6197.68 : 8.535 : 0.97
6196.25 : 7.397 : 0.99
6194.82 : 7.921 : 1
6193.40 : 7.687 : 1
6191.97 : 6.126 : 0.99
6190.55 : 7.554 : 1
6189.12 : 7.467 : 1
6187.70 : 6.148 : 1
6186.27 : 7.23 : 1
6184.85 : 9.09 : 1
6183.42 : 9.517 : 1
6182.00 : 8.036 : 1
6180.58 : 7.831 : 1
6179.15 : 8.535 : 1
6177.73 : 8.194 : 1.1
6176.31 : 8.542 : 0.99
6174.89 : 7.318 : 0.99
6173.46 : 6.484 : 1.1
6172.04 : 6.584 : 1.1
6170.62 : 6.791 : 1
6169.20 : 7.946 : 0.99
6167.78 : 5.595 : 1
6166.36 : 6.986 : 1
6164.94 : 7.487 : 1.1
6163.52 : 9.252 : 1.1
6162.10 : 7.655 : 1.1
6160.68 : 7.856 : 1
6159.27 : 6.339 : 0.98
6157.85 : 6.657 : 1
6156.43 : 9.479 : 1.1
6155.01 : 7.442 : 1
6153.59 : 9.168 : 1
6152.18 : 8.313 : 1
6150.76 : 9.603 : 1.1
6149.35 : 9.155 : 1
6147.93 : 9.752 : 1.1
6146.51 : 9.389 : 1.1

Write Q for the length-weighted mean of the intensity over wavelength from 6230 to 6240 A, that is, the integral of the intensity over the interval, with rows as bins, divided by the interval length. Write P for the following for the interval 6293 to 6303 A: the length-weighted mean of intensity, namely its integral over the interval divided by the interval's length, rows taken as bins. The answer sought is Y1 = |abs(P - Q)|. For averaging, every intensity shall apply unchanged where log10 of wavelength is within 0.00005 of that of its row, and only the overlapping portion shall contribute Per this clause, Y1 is 0.0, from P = 7.49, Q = 7.5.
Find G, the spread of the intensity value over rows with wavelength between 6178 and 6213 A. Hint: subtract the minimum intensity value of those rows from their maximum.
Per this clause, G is 3.52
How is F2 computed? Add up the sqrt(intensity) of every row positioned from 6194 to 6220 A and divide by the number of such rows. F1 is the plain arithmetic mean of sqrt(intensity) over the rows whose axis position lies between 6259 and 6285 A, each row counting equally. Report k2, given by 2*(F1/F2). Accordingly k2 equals 1.96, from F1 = 2.68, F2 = 2.73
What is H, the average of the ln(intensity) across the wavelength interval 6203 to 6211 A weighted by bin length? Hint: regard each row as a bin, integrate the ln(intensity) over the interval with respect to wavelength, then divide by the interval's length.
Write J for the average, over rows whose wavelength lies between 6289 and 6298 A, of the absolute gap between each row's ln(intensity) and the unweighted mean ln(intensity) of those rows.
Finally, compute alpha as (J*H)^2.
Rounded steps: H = 2.00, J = 0.10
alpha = 0.038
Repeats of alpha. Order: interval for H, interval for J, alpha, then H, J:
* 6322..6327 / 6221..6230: 0.008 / 1.96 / 0.05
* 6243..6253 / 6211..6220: 0.016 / 2.01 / 0.06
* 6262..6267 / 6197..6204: 0.029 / 1.86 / 0.09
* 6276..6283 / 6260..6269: 0.031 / 1.92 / 0.09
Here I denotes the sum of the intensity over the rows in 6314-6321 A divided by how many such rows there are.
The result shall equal 7.8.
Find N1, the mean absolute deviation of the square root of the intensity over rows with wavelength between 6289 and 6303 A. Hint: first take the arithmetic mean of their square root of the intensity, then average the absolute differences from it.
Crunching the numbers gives 0.138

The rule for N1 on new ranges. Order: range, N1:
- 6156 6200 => 0.141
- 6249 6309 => 0.127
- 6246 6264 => 0.164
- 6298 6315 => 0.123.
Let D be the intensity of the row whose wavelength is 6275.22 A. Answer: 7.165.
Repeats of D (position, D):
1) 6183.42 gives 9.517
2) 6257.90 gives 7.722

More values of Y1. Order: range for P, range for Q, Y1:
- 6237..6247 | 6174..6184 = 0.9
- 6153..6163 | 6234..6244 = 0.7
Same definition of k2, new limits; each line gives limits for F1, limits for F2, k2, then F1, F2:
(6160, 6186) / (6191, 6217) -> 2.05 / 2.78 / 2.72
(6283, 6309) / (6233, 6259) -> 2.01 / 2.72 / 2.71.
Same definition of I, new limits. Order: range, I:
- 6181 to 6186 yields 8.9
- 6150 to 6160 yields 8.1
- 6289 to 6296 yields 7.5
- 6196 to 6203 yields 7.8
